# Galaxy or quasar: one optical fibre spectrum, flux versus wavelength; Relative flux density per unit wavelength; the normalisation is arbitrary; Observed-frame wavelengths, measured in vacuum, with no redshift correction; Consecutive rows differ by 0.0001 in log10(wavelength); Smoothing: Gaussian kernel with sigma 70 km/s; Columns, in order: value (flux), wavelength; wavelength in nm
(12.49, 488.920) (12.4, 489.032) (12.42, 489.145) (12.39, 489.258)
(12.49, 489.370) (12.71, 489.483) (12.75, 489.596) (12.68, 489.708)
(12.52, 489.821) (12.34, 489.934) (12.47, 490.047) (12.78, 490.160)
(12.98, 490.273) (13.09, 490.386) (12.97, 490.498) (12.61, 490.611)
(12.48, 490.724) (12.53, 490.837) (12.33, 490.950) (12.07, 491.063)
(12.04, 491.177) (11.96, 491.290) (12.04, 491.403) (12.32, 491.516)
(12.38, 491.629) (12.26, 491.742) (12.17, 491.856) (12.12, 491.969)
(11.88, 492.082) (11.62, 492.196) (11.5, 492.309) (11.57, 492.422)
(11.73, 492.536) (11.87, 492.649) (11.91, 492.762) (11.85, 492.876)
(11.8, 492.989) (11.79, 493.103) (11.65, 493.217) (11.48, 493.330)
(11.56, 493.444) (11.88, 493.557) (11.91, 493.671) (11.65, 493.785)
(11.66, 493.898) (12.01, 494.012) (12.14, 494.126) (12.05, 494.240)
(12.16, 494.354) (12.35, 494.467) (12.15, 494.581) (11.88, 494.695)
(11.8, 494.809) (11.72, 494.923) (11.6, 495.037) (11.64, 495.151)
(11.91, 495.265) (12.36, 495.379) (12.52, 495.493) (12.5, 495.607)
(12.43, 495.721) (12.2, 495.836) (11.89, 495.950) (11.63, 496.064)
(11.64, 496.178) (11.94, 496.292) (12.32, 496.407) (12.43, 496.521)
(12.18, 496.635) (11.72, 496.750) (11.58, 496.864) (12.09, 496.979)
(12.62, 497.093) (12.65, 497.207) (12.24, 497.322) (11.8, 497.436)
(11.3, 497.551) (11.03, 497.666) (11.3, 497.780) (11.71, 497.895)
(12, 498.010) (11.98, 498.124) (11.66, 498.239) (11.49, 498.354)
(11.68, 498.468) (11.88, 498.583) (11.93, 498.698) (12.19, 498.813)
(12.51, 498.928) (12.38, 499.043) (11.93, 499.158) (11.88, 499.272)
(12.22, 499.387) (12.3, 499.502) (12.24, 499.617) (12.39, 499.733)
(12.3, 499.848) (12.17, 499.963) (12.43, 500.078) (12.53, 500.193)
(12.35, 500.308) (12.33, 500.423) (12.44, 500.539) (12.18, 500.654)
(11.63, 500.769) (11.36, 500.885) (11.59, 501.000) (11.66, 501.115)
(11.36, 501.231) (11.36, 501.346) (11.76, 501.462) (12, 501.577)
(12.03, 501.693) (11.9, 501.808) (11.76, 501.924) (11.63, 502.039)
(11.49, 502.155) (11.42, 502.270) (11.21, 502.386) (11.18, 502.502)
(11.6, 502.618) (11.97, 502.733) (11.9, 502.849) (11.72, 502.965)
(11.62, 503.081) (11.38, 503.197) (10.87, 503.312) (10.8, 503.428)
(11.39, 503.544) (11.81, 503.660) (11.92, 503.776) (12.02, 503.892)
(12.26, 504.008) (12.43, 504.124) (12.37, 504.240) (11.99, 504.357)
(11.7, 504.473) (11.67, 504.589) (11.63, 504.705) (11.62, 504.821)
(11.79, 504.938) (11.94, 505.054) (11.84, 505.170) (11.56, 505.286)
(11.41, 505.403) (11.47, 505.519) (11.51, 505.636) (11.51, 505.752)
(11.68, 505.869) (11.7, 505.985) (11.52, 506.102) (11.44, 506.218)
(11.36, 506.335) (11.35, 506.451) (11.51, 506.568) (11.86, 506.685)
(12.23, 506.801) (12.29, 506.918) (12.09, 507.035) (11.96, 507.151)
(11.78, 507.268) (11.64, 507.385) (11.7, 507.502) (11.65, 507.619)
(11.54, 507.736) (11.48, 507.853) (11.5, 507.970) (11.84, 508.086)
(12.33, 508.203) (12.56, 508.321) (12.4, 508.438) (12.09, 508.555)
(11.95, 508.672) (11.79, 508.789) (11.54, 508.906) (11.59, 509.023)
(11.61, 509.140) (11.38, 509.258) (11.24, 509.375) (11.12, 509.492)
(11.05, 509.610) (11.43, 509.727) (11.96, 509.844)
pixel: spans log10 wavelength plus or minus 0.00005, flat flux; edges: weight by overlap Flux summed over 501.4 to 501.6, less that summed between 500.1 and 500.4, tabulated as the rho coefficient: -1.1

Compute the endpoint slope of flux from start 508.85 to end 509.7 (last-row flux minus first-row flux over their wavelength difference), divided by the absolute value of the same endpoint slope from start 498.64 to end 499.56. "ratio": -1.5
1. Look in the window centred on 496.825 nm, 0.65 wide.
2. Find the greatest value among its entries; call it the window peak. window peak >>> 12.62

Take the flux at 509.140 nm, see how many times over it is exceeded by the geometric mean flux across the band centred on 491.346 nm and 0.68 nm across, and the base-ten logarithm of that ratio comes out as 0.02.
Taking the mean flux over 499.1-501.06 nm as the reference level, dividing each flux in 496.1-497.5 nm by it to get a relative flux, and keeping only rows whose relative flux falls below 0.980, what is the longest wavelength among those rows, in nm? 497.436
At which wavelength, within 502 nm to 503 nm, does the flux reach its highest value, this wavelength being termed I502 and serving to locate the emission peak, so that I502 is 502.733 nm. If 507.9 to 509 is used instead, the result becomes 508.321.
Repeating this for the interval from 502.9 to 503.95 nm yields 503.892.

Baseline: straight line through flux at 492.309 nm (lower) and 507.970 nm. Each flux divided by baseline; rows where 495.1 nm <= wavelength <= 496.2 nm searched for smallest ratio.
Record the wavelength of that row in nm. 496.064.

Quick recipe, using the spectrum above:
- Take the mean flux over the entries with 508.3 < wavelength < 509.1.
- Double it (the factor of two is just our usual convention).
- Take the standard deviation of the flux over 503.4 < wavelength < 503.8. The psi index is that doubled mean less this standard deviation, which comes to 23.5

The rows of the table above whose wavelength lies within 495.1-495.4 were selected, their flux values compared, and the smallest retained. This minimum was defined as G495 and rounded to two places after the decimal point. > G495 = 11.64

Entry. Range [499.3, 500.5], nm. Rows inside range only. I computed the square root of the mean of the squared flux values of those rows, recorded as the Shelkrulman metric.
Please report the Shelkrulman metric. 12.3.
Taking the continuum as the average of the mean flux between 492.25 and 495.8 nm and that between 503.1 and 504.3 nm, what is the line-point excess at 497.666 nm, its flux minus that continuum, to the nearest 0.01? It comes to -0.78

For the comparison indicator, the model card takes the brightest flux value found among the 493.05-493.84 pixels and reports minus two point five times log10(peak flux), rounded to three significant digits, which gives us -2.69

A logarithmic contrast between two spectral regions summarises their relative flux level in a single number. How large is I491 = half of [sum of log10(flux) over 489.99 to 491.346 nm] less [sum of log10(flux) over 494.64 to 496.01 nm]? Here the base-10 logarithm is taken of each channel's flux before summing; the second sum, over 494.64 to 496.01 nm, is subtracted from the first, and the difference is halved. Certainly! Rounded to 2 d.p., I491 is 0.10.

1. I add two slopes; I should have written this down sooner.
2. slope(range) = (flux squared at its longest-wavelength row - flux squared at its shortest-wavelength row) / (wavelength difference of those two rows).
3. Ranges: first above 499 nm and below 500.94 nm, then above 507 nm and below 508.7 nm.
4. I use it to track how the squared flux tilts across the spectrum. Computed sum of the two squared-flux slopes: -15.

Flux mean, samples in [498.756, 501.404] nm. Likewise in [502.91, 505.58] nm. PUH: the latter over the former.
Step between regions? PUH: 0.969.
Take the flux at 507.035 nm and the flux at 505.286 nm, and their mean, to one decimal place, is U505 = 11.8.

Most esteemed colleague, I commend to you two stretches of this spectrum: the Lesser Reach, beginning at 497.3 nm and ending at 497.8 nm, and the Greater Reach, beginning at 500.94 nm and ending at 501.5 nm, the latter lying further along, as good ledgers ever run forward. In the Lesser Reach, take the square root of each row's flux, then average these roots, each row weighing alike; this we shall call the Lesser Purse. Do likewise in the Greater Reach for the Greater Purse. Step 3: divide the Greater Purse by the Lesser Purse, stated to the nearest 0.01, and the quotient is 1.00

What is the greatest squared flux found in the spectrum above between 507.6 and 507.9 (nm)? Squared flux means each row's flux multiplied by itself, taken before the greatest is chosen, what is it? 136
